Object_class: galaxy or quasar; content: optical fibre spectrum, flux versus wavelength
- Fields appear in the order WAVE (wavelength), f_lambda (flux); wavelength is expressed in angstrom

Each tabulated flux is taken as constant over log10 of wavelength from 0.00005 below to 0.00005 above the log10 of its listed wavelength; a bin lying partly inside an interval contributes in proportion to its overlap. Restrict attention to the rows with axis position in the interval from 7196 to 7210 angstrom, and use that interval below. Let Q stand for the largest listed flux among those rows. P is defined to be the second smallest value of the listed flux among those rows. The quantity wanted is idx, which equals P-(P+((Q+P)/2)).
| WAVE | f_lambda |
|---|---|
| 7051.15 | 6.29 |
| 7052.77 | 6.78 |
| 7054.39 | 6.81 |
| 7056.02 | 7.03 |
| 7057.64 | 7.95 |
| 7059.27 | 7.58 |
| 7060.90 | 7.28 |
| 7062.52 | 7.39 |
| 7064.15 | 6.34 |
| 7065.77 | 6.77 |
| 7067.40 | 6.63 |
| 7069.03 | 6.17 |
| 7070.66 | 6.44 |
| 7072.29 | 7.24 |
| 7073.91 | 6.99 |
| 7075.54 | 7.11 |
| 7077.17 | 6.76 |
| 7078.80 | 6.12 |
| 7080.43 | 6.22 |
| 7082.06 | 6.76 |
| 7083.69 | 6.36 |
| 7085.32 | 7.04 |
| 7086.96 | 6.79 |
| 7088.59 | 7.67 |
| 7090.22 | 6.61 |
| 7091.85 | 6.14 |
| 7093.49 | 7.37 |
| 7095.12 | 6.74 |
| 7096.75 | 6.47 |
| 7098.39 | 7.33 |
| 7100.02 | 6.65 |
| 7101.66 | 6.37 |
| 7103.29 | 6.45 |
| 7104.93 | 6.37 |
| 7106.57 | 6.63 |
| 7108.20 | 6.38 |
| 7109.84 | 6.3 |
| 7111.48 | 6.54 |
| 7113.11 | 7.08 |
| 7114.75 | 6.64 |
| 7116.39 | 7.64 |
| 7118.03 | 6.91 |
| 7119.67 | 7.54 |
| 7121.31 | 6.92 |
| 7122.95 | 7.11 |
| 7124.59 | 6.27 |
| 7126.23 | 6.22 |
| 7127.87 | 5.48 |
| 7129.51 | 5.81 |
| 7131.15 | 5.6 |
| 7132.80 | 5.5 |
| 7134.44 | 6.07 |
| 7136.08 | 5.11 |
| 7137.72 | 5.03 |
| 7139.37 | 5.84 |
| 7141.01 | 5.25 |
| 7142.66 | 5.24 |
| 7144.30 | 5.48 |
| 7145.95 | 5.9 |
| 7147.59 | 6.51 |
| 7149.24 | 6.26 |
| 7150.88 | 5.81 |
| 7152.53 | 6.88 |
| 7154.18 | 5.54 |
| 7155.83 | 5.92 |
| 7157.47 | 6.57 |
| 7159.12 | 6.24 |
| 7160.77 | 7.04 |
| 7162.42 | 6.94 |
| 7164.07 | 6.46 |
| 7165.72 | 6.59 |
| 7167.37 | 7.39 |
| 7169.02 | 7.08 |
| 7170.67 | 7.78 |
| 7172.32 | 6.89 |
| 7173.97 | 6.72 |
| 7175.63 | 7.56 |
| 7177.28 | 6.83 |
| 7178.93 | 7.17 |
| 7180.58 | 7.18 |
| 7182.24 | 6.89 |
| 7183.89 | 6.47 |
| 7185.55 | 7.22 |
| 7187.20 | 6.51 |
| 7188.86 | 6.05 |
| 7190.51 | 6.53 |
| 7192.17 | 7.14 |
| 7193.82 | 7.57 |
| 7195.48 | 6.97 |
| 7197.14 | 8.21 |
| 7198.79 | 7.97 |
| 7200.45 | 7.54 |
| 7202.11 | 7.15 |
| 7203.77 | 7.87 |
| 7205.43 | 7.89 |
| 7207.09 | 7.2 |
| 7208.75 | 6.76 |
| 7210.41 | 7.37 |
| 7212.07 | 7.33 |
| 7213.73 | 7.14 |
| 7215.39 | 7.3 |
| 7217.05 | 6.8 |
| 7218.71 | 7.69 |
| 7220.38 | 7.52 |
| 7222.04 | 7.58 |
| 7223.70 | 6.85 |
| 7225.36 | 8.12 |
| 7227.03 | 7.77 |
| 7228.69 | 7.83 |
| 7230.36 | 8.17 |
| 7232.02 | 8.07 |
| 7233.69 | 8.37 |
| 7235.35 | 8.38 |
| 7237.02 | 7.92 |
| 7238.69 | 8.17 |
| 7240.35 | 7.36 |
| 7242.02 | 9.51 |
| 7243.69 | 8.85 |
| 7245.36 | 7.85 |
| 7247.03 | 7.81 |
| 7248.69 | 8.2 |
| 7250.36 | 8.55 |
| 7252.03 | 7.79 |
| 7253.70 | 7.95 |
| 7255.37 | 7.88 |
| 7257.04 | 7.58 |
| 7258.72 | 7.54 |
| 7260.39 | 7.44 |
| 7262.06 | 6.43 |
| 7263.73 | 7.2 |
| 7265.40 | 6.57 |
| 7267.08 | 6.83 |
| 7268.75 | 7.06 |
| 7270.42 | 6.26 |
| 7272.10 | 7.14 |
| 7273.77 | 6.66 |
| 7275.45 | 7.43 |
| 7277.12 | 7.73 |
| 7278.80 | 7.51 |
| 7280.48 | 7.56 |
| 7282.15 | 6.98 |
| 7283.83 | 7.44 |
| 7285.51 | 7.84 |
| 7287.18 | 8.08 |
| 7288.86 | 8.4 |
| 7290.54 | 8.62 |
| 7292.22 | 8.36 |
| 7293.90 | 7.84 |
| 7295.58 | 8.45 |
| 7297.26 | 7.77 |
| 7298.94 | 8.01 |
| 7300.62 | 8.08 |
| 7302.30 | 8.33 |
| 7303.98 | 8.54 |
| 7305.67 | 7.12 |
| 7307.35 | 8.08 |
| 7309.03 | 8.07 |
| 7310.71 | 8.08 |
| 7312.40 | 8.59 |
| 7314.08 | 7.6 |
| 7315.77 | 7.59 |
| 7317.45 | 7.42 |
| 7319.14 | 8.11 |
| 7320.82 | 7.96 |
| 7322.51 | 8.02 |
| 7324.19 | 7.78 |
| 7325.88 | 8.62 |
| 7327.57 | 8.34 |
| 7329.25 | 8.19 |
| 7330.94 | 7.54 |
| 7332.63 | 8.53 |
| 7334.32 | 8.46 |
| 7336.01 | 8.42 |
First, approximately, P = 7.15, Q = 8.21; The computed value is -7.68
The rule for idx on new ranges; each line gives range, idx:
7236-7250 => -8.66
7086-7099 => -7.07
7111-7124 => -7.14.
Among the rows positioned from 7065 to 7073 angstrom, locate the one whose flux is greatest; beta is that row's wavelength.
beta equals 7072.29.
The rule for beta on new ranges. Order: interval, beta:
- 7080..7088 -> 7085.32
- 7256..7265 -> 7257.04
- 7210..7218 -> 7210.41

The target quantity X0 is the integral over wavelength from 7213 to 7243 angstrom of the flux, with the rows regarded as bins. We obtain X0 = 234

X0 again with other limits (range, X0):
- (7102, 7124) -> 149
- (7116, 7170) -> 337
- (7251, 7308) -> 433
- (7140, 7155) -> 88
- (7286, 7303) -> 139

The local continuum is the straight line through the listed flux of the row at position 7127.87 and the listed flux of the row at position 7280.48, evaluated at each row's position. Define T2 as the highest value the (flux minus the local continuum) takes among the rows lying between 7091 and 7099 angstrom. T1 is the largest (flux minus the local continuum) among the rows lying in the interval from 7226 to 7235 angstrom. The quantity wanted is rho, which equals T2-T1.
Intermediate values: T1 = 1.45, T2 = 2.36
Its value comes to 0.9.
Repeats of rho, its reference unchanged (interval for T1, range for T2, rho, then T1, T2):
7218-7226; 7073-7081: 1.0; 1.31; 2.34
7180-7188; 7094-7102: 1.3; 0.98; 2.25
